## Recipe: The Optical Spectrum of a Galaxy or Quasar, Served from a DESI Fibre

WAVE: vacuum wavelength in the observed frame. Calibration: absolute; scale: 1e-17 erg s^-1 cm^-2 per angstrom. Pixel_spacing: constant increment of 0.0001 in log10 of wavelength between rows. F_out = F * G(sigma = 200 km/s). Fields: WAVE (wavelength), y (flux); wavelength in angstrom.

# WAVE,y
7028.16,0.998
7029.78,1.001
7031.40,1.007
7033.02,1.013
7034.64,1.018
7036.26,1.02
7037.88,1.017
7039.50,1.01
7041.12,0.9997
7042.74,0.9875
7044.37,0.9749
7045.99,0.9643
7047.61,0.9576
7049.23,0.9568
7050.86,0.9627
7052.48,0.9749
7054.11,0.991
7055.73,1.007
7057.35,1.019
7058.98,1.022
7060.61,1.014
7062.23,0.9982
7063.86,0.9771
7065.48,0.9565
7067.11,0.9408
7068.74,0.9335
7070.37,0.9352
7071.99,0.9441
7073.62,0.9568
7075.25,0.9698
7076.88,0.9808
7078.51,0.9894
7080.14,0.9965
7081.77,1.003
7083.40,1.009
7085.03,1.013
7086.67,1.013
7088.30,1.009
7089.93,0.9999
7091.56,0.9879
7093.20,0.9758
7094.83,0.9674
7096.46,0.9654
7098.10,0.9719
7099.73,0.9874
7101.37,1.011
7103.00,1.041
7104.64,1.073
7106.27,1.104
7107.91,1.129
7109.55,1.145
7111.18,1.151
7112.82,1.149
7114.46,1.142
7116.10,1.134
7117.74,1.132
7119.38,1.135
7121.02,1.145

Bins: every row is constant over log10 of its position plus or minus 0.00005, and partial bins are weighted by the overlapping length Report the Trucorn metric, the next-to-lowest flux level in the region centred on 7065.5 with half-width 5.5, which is 0.9352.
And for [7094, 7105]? 0.9674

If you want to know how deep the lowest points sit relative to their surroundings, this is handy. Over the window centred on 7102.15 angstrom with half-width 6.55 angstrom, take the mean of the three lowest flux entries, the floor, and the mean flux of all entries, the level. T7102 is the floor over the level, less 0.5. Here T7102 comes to 0.442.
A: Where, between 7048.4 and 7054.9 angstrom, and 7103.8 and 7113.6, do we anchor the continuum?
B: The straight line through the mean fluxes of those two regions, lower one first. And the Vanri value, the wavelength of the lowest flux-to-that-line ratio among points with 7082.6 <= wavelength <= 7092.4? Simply 7091.56 angstrom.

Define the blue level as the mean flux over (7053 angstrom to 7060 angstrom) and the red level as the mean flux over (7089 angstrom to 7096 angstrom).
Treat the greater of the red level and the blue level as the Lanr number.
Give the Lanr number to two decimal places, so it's 1.01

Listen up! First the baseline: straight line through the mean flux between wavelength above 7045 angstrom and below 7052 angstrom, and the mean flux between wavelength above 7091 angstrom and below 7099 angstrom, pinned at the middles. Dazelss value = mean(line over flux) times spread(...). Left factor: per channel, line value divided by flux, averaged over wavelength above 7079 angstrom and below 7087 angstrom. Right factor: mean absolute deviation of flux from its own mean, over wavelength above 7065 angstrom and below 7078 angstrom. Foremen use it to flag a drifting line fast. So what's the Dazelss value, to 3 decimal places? 0.013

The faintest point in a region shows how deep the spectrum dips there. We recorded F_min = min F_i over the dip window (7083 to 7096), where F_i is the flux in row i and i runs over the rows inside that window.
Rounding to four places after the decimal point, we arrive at 0.9674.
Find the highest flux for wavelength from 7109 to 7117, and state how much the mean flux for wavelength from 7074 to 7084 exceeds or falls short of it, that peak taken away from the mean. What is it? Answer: -0.16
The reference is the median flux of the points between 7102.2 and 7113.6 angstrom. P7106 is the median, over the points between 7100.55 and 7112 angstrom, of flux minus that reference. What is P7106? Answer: -0.025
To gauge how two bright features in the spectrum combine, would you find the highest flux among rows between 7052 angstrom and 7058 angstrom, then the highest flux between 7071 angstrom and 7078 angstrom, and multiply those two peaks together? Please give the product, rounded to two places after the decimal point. 1.00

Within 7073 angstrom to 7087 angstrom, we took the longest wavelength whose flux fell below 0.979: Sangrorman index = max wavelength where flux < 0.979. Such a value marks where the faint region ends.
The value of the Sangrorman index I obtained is 7075.25 angstrom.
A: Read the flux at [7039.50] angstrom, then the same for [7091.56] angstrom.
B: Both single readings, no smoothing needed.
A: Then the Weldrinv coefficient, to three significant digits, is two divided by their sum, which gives 1.00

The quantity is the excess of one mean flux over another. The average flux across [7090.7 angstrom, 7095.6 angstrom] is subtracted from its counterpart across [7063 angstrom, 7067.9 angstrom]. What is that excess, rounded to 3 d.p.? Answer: -0.019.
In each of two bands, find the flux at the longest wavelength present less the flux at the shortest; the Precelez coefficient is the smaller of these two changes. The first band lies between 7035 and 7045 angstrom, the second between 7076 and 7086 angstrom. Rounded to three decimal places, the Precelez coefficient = -0.045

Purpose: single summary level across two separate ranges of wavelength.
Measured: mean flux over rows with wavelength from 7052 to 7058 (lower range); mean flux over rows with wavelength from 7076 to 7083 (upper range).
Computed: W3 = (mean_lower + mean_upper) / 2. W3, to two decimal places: 1.00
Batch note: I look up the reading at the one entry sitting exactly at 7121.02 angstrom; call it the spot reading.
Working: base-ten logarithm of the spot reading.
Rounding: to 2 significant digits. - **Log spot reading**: 0.059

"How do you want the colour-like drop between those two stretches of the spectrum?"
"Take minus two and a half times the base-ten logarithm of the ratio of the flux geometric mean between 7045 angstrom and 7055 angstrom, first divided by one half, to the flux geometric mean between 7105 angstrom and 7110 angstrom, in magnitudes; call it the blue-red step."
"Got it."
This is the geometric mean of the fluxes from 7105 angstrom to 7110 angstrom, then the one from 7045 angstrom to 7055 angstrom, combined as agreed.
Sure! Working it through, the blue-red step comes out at -0.59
